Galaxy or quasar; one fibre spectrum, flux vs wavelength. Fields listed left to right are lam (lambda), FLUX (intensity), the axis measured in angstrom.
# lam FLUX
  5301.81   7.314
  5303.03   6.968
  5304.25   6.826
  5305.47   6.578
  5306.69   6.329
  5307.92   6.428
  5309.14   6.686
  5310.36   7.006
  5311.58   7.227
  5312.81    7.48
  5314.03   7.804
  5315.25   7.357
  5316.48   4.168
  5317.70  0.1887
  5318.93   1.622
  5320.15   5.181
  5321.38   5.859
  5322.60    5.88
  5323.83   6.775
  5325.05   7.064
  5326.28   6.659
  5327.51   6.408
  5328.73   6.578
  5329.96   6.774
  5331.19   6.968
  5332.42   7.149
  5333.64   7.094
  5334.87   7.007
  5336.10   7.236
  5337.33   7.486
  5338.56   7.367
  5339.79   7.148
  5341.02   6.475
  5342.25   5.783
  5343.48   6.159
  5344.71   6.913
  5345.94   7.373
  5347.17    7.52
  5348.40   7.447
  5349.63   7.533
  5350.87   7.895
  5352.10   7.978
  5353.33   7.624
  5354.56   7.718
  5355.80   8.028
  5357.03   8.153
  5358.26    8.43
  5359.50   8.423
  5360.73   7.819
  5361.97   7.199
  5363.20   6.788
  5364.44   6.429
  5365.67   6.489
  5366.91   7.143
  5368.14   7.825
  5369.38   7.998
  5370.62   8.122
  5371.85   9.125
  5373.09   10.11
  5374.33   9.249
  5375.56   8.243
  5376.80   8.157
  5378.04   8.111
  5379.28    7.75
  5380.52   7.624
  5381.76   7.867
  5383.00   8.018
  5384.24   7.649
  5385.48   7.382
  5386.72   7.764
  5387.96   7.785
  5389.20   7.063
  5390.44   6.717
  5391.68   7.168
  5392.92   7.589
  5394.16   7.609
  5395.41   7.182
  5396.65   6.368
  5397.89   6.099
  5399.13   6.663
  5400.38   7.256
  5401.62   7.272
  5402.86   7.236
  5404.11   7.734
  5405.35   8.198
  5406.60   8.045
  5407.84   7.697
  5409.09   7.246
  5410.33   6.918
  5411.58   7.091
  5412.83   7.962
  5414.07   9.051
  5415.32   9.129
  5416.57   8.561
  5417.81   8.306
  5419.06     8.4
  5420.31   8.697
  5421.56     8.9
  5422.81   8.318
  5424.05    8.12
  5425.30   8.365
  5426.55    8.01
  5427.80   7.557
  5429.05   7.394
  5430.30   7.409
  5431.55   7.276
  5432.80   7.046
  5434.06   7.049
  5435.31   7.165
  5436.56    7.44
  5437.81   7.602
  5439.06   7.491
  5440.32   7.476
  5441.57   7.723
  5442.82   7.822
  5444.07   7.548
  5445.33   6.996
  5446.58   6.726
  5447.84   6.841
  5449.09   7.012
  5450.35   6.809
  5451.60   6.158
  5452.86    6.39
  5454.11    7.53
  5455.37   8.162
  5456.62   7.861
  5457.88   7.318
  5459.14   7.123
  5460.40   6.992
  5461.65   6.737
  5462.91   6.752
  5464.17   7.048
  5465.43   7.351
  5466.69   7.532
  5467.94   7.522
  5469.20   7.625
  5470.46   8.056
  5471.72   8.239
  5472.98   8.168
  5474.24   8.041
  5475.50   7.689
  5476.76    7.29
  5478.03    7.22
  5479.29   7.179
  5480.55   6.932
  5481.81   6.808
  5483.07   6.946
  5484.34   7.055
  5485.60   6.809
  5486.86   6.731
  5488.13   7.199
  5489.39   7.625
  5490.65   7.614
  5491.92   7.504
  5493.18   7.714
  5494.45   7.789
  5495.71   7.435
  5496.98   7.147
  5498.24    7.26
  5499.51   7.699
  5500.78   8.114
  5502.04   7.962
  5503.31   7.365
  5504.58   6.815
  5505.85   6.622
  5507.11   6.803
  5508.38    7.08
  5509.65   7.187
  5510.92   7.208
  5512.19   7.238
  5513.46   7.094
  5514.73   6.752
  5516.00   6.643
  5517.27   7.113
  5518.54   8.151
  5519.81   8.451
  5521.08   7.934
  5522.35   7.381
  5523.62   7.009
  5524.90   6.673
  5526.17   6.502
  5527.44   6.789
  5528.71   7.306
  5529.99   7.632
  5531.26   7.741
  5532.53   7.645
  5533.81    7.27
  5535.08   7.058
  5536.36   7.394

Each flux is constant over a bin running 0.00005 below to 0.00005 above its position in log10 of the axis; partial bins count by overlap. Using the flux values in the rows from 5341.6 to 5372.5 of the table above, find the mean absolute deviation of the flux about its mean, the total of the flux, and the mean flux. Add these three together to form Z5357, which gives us 196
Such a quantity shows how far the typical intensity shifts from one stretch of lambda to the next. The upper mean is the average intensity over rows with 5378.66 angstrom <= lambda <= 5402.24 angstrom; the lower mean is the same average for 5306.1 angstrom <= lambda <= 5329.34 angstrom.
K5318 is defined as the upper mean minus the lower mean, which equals 1.4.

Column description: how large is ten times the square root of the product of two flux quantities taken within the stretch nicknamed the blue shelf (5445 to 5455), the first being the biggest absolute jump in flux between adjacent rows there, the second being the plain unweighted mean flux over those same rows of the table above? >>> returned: 27.9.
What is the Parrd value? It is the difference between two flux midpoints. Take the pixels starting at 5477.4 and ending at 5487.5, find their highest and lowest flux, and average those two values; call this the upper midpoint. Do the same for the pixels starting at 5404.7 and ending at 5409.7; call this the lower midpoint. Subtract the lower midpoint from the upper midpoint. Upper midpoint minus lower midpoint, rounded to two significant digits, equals -0.75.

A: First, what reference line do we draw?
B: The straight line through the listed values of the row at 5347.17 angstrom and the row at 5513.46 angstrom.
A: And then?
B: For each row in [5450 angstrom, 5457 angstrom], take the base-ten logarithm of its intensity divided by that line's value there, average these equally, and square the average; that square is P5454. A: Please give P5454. 0.0001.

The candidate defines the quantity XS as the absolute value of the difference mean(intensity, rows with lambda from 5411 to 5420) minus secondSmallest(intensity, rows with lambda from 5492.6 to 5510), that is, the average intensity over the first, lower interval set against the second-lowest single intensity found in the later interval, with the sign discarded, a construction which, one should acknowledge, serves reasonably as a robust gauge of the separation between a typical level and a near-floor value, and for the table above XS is 1.6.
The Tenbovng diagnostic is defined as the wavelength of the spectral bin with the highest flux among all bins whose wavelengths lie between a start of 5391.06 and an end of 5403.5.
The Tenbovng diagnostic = 5394.16 angstrom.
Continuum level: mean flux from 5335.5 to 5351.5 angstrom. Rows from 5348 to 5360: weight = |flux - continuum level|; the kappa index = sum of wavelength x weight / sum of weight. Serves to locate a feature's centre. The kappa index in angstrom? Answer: 5355.2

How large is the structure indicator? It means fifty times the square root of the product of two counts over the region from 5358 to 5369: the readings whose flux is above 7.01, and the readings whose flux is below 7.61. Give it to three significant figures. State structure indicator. 274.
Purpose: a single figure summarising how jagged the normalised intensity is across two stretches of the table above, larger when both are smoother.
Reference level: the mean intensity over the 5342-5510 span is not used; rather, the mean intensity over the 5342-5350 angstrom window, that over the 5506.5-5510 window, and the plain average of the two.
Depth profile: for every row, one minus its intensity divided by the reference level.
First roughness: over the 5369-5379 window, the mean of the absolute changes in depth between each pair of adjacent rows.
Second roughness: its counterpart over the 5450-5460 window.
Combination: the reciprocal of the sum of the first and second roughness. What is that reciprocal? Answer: 6.3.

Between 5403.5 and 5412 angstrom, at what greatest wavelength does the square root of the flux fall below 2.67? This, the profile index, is 5411.58 angstrom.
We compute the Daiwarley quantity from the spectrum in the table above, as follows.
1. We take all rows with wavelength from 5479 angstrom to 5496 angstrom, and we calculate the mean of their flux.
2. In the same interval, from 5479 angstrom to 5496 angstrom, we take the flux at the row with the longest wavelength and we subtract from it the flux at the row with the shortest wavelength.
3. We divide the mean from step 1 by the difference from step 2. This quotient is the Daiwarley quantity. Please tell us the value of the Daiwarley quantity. 28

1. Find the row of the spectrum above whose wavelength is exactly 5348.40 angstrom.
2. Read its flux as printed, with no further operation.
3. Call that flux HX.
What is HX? 7.447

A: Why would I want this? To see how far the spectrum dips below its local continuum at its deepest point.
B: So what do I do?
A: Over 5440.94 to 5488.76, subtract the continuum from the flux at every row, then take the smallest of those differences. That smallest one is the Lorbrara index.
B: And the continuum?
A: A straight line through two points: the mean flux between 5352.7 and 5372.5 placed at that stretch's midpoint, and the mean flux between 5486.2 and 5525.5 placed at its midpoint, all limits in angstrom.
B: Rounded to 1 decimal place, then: -1.3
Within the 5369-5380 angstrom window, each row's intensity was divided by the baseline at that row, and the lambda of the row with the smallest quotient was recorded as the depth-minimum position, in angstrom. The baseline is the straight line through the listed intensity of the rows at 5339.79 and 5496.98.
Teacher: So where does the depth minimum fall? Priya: 5379.28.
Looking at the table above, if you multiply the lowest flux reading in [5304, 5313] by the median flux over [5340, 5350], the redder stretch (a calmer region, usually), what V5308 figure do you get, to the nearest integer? 45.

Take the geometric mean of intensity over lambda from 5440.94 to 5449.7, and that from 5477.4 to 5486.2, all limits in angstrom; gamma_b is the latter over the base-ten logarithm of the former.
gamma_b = 8.1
